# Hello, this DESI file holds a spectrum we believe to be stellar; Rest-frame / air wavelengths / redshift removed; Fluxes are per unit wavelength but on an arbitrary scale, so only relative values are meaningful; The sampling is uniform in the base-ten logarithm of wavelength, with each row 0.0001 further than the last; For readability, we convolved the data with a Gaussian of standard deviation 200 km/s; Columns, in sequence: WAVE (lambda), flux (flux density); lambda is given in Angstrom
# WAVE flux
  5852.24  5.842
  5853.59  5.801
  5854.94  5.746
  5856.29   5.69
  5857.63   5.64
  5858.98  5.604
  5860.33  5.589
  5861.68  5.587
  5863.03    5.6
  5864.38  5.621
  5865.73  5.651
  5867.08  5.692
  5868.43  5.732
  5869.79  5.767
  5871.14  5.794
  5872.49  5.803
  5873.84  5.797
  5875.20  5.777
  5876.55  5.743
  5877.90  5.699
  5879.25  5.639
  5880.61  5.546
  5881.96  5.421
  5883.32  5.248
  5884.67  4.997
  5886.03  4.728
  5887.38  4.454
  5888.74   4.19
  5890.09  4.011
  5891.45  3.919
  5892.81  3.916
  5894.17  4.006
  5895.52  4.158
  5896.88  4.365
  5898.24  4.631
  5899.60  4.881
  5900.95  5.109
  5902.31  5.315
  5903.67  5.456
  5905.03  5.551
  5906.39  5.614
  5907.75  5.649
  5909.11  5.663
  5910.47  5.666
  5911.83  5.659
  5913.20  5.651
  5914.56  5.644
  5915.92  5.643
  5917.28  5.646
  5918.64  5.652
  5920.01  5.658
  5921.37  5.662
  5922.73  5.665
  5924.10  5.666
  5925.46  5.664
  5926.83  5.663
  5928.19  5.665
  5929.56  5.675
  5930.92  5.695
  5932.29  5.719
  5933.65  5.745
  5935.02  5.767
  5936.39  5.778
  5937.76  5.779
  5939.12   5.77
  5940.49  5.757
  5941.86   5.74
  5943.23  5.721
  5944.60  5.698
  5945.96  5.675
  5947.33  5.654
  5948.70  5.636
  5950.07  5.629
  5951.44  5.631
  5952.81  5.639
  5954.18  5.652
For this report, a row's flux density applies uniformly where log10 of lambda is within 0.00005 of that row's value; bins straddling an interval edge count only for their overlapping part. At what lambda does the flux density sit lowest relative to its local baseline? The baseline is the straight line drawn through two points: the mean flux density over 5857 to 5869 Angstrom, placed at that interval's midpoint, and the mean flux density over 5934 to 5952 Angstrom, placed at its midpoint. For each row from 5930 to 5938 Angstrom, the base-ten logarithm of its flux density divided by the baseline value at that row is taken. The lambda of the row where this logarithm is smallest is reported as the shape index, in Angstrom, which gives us 5930.92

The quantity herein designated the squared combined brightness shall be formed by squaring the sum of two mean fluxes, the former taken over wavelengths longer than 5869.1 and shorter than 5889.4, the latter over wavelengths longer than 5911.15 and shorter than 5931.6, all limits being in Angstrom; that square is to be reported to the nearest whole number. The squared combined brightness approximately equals 122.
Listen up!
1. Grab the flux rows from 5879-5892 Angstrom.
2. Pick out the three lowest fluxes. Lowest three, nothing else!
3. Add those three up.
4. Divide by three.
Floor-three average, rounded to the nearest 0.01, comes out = 4.04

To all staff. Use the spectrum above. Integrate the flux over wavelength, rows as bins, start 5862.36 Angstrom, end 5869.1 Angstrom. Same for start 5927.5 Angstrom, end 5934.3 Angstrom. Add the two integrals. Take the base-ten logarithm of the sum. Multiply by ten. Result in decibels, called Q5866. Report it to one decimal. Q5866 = 18.9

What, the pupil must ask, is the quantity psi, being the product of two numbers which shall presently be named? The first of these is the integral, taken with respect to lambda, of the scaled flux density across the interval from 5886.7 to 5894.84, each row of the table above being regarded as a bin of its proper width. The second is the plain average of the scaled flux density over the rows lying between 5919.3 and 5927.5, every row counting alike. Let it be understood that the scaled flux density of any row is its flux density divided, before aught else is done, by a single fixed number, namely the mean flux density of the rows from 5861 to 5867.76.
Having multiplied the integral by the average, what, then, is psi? 5.9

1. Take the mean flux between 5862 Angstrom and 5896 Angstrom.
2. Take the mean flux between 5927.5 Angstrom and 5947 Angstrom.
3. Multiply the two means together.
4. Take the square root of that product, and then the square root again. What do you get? 2.33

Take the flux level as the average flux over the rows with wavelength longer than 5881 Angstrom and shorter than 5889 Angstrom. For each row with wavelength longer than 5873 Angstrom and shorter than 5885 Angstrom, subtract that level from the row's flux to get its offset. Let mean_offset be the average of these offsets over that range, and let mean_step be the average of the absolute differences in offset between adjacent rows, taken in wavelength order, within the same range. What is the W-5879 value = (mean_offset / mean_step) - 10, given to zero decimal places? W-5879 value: -3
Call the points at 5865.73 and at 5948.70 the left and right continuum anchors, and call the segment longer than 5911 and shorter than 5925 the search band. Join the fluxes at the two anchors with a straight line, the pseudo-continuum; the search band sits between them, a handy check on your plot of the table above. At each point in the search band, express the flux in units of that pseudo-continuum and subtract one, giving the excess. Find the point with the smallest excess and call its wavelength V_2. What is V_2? 5915.92 Angstrom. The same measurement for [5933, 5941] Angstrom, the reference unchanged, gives 5933.65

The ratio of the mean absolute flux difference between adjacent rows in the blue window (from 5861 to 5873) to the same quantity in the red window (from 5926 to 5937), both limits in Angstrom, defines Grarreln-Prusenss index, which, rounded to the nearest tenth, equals 1.6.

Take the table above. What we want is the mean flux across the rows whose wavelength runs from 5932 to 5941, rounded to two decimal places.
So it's 5.76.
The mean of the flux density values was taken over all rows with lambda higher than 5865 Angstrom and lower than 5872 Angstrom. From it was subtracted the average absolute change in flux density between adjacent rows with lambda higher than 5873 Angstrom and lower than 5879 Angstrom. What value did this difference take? 5.69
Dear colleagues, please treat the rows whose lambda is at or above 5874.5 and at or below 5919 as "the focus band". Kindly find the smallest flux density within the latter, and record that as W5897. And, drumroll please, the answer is 3.916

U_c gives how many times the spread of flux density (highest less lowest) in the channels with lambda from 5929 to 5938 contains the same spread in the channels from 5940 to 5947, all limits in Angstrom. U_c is 1.3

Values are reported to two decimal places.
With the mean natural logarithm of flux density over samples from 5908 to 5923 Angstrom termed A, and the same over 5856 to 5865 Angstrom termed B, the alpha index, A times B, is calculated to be 2.99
